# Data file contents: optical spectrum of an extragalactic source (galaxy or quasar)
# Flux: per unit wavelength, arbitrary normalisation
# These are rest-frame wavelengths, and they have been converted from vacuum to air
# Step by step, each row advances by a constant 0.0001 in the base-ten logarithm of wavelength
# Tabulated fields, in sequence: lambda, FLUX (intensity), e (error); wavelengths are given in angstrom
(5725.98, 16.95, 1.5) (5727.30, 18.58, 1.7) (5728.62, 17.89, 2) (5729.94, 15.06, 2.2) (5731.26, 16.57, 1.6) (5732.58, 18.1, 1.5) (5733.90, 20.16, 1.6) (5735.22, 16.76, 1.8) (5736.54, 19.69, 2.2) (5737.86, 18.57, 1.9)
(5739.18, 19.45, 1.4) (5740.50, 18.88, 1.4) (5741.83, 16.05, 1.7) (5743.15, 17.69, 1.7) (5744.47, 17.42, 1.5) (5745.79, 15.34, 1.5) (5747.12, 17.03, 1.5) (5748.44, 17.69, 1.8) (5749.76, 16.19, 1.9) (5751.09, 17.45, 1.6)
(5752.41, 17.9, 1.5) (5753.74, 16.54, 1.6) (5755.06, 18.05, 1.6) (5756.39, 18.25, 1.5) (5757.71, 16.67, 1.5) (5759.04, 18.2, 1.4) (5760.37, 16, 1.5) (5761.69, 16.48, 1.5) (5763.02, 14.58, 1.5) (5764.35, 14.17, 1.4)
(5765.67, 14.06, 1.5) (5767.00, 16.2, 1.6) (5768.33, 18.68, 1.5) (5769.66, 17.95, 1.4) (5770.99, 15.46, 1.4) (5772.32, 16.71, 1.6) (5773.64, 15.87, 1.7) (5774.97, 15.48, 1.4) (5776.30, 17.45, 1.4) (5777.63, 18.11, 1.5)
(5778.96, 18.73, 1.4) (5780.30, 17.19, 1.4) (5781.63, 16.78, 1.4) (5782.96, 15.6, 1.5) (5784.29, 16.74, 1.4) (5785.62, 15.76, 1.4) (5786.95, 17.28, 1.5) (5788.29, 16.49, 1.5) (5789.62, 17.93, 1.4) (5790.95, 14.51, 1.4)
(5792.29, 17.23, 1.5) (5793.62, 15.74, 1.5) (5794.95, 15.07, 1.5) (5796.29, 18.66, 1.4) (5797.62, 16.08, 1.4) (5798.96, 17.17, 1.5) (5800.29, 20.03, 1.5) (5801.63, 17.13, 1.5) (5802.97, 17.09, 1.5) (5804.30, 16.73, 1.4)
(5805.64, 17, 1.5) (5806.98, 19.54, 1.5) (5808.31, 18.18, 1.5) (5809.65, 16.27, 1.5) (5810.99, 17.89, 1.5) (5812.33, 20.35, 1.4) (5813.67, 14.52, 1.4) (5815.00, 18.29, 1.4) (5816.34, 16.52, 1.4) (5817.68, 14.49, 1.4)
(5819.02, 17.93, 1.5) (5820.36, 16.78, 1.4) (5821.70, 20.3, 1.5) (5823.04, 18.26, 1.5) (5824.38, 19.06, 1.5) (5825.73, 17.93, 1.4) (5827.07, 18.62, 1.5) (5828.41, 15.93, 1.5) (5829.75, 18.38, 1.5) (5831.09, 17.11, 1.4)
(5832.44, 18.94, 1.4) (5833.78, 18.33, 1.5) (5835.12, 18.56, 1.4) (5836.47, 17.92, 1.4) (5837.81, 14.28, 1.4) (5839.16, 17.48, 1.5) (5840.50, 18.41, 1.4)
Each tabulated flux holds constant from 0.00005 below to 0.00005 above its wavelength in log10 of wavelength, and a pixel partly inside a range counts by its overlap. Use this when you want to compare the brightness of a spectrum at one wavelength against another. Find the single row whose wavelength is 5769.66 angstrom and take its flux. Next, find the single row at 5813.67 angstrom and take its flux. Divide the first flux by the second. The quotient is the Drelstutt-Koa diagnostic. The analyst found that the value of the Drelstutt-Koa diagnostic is 1.24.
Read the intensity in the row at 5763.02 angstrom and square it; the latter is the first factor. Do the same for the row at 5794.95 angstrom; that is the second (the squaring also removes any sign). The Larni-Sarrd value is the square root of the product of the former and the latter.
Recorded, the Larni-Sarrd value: 220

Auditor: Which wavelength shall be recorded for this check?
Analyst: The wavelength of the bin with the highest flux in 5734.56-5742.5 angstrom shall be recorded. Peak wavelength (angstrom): 5736.54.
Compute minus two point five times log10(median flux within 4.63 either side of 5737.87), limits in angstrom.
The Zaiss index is -3.19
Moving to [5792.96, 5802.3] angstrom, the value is -3.08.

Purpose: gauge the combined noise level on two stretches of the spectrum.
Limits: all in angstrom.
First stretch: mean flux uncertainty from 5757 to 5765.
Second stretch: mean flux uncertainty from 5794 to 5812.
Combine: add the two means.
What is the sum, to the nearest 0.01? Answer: 2.94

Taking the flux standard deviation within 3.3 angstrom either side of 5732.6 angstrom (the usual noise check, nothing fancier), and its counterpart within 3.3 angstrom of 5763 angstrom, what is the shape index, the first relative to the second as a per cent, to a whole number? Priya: 173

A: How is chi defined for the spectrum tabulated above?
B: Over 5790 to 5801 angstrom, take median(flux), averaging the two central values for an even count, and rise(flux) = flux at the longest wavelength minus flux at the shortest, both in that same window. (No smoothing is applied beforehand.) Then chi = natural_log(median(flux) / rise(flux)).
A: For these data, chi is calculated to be 1.1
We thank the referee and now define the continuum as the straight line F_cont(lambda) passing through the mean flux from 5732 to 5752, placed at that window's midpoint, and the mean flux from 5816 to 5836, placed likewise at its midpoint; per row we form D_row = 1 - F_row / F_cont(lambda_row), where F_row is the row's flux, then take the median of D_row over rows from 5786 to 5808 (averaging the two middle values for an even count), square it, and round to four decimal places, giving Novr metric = 0.0015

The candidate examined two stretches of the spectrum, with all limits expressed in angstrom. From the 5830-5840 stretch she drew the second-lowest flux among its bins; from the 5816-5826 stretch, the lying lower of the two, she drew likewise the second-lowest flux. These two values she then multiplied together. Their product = 283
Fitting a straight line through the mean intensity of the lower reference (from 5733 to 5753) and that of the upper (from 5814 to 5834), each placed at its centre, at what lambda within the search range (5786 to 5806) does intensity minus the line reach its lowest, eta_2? 5790.95 angstrom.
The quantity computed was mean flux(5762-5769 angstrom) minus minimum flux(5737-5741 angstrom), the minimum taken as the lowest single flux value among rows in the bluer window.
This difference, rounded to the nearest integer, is -3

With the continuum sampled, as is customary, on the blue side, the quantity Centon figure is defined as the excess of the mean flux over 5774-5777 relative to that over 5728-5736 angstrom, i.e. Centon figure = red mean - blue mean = -1.0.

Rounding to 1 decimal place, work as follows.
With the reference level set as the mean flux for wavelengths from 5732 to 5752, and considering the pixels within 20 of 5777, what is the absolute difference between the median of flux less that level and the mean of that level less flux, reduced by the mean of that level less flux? 1.2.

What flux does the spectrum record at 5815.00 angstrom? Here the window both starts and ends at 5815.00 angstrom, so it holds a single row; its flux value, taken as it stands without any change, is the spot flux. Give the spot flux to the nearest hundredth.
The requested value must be 18.29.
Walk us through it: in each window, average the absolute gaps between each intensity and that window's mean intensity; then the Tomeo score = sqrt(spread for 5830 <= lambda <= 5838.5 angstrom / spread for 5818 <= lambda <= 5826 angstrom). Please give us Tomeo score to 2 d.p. 1.18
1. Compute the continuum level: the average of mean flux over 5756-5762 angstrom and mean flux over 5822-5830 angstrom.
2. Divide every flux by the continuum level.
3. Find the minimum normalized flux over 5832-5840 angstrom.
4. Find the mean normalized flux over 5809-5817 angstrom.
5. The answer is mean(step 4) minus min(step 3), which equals 0.17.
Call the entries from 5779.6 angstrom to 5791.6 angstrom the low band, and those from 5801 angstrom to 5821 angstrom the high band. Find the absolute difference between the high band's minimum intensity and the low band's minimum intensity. 0.02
